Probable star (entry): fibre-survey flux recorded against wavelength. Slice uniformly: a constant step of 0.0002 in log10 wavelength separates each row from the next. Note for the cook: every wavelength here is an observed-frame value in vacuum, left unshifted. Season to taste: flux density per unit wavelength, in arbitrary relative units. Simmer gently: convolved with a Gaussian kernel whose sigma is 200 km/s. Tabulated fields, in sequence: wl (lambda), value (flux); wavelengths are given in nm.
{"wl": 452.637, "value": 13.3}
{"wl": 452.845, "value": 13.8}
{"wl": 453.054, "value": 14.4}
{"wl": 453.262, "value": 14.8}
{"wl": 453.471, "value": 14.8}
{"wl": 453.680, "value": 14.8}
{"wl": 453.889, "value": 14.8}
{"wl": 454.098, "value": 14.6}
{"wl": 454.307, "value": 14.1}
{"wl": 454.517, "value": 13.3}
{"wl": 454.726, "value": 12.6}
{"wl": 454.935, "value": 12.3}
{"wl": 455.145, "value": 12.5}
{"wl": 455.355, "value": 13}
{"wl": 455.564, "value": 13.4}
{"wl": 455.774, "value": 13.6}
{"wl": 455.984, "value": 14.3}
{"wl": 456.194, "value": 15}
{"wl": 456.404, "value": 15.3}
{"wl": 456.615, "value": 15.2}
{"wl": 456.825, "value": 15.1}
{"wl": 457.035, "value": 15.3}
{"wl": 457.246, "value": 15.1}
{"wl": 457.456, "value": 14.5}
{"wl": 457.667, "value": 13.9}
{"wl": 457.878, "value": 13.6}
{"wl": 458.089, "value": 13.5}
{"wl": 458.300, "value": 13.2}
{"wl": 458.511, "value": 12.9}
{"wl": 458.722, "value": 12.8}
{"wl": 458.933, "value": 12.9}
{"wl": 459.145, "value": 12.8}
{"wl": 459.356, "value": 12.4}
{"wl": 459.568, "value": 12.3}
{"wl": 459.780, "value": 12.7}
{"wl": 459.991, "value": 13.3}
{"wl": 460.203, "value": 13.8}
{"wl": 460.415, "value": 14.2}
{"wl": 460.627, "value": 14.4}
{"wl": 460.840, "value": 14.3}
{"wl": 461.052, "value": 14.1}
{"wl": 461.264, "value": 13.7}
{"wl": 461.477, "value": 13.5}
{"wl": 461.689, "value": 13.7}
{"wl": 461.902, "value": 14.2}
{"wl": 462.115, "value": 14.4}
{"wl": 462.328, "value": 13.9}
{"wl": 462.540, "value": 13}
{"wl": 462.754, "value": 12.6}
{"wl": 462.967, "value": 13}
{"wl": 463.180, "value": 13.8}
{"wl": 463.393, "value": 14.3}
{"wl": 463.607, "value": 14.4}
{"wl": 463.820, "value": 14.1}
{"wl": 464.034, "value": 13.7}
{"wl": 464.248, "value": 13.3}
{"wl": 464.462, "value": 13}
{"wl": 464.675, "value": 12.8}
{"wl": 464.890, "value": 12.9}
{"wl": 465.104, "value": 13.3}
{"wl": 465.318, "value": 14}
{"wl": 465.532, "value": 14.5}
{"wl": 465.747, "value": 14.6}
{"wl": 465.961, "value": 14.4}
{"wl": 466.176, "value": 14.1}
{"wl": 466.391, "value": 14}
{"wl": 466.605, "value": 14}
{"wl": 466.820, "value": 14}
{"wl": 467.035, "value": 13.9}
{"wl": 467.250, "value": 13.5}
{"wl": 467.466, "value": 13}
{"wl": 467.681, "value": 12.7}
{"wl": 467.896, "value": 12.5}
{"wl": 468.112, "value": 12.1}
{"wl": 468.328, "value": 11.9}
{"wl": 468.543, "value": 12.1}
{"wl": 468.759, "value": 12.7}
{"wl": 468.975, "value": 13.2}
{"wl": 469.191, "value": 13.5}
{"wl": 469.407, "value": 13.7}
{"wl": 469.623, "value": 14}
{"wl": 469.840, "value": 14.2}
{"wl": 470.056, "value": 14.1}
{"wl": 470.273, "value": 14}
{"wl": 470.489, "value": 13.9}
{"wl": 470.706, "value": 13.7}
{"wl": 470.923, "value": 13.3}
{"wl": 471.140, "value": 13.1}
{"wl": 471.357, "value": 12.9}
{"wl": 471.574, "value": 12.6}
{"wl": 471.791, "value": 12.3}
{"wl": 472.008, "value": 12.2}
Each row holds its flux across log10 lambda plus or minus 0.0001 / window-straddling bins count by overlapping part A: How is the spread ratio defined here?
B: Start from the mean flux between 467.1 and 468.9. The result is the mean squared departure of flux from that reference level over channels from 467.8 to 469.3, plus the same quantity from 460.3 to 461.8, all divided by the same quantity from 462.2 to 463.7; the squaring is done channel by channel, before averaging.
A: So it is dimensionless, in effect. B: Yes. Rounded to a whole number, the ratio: 2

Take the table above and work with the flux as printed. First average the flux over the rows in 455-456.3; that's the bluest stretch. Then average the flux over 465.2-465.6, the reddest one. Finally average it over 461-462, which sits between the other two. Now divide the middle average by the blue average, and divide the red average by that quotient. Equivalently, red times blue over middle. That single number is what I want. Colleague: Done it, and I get 14.0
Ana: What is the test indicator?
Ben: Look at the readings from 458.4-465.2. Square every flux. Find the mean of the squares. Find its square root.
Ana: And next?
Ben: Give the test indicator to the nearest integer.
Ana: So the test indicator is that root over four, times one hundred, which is 337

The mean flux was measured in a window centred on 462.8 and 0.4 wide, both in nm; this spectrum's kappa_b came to 12.8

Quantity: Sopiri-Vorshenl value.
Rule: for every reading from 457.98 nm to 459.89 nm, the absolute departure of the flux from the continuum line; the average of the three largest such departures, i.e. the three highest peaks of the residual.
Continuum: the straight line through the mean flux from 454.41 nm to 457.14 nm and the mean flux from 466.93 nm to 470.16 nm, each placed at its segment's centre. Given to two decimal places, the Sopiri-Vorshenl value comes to 1.22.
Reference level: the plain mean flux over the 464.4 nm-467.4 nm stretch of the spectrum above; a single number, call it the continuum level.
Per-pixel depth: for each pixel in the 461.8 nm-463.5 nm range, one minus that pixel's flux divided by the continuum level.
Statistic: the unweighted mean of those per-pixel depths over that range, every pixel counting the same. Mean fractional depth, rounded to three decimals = 0.010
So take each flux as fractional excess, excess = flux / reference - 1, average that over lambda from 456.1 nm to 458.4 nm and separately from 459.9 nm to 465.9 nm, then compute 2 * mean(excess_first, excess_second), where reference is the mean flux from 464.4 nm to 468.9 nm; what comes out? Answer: 0.120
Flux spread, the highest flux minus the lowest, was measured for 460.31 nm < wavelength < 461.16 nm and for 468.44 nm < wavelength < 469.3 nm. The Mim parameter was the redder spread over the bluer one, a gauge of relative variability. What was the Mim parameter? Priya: 4.7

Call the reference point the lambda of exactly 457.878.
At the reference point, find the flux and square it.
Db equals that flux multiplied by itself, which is 185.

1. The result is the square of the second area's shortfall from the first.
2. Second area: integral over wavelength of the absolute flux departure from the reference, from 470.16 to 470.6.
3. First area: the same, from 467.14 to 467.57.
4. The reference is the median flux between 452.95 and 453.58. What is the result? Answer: 0.1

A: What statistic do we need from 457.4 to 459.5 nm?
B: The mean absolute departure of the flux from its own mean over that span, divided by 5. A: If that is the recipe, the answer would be 0.100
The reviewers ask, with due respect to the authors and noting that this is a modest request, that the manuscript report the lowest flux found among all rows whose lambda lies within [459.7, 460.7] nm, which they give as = 12.7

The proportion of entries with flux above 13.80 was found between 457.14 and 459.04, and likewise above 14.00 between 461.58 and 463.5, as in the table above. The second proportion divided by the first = 1.0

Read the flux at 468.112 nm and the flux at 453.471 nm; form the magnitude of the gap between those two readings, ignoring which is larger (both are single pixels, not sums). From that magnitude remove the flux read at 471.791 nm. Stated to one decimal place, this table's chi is -9.6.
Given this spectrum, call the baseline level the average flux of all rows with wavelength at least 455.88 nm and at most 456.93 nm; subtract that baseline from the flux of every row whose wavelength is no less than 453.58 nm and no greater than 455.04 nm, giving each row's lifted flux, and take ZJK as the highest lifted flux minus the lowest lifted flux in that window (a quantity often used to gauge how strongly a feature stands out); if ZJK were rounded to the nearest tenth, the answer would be 2.5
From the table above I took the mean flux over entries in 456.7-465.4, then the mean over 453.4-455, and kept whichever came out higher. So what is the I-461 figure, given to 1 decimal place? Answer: 13.9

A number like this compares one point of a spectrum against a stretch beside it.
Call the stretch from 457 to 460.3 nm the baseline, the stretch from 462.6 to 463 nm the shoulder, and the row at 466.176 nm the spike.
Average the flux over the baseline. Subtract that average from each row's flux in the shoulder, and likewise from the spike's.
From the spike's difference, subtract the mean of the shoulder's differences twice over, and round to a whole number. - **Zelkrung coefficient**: 2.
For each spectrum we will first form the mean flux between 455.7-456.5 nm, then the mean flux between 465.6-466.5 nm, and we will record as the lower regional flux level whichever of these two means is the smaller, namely 14.3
